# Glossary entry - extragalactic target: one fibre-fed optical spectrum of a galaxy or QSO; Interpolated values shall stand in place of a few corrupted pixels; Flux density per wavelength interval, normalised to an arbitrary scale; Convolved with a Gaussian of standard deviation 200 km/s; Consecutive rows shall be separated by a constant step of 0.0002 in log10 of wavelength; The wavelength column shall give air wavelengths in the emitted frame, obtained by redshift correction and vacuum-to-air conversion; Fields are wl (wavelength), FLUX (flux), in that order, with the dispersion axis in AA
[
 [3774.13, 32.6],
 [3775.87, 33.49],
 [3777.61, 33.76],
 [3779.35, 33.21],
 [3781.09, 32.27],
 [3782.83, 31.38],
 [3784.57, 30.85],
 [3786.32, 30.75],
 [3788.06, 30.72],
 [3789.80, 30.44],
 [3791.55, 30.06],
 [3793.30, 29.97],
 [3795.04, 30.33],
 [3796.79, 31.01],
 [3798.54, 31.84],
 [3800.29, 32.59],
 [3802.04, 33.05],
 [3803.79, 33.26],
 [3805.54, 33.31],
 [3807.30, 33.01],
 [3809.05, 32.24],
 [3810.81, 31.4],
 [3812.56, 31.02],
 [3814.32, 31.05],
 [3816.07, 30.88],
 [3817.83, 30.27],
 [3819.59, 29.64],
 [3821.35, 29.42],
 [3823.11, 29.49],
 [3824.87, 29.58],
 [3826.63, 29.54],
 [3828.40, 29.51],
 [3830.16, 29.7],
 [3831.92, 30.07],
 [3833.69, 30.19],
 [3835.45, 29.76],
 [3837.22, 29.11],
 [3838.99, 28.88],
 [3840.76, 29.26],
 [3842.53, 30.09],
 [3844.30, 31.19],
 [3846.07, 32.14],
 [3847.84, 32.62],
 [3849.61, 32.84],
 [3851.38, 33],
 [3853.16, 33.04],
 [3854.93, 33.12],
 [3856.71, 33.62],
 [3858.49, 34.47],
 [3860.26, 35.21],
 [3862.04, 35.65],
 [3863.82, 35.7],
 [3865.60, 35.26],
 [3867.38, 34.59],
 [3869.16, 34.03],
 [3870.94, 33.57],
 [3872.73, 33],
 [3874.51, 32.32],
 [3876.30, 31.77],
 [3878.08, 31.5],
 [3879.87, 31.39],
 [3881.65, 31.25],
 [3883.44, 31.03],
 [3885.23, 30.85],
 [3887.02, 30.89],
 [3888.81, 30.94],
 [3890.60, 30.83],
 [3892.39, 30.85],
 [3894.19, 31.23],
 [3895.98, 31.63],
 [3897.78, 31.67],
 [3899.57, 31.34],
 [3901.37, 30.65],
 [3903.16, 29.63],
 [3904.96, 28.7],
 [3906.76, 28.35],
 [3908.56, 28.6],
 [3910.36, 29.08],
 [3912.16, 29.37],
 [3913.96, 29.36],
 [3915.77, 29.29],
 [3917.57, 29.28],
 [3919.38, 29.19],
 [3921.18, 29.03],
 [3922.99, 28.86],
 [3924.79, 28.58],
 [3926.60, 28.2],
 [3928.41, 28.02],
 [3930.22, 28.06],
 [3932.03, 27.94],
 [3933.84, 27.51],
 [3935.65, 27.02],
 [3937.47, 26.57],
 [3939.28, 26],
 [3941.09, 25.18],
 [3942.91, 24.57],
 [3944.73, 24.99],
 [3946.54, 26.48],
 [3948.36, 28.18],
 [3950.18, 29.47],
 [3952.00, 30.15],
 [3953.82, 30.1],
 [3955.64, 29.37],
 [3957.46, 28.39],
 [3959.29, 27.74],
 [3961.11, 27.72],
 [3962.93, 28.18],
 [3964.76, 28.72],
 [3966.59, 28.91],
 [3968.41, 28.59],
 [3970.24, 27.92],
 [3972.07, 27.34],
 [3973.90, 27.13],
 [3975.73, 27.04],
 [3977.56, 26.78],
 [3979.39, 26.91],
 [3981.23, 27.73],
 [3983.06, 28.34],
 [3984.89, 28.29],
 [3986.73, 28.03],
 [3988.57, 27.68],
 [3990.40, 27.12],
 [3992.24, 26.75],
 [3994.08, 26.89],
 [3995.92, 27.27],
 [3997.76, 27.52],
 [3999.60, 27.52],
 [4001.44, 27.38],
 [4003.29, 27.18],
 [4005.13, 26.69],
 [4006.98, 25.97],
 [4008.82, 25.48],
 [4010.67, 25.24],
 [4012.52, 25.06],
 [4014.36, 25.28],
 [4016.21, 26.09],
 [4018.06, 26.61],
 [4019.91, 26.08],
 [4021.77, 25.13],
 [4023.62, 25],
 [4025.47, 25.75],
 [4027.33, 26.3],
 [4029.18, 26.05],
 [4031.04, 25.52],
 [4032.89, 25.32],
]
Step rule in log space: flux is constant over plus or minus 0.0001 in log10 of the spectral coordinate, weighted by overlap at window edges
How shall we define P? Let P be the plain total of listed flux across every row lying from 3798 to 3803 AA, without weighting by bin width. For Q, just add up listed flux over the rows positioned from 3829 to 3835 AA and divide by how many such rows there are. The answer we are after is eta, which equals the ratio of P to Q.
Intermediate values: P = 97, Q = 30.0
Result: 3.3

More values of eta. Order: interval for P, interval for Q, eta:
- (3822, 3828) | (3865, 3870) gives 2.6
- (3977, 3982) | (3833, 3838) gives 2.7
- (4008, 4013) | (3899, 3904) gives 2.5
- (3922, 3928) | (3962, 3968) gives 3.0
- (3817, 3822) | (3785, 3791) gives 2.9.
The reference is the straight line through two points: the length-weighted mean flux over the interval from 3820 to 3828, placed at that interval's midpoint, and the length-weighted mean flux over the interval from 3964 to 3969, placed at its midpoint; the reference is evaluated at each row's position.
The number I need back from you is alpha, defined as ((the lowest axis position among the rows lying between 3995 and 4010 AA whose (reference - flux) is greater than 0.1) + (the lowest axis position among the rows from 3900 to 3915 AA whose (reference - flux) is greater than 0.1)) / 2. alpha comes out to 3950.4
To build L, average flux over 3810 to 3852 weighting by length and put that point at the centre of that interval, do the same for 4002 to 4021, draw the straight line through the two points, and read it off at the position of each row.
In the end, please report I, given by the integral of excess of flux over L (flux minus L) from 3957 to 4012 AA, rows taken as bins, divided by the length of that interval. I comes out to 0.7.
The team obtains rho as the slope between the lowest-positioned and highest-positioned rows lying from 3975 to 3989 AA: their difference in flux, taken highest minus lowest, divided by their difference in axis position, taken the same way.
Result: 0.05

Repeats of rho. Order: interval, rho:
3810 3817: -0.10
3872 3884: -0.18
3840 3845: 0.55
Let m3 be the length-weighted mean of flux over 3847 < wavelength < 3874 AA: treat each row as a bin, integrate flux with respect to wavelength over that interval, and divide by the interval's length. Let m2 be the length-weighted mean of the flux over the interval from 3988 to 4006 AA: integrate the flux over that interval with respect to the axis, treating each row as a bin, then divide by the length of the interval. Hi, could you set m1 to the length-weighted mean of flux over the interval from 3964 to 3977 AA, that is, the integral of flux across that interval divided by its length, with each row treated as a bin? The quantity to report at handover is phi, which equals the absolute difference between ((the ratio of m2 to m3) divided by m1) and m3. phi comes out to 33.9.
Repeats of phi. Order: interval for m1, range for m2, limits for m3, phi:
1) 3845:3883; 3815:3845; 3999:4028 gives 26.0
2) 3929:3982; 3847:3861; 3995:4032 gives 26.1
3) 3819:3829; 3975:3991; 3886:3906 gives 30.7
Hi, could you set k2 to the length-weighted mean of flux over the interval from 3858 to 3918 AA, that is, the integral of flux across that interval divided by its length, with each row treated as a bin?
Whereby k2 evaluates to 31.6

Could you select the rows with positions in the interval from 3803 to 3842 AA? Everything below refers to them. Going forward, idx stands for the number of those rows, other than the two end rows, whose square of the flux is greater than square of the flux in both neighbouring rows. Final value 4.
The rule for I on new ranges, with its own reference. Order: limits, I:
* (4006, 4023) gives -0.3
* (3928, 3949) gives -1.1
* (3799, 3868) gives 1.4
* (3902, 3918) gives 0.6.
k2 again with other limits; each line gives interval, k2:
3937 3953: 26.9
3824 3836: 29.8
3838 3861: 32.2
